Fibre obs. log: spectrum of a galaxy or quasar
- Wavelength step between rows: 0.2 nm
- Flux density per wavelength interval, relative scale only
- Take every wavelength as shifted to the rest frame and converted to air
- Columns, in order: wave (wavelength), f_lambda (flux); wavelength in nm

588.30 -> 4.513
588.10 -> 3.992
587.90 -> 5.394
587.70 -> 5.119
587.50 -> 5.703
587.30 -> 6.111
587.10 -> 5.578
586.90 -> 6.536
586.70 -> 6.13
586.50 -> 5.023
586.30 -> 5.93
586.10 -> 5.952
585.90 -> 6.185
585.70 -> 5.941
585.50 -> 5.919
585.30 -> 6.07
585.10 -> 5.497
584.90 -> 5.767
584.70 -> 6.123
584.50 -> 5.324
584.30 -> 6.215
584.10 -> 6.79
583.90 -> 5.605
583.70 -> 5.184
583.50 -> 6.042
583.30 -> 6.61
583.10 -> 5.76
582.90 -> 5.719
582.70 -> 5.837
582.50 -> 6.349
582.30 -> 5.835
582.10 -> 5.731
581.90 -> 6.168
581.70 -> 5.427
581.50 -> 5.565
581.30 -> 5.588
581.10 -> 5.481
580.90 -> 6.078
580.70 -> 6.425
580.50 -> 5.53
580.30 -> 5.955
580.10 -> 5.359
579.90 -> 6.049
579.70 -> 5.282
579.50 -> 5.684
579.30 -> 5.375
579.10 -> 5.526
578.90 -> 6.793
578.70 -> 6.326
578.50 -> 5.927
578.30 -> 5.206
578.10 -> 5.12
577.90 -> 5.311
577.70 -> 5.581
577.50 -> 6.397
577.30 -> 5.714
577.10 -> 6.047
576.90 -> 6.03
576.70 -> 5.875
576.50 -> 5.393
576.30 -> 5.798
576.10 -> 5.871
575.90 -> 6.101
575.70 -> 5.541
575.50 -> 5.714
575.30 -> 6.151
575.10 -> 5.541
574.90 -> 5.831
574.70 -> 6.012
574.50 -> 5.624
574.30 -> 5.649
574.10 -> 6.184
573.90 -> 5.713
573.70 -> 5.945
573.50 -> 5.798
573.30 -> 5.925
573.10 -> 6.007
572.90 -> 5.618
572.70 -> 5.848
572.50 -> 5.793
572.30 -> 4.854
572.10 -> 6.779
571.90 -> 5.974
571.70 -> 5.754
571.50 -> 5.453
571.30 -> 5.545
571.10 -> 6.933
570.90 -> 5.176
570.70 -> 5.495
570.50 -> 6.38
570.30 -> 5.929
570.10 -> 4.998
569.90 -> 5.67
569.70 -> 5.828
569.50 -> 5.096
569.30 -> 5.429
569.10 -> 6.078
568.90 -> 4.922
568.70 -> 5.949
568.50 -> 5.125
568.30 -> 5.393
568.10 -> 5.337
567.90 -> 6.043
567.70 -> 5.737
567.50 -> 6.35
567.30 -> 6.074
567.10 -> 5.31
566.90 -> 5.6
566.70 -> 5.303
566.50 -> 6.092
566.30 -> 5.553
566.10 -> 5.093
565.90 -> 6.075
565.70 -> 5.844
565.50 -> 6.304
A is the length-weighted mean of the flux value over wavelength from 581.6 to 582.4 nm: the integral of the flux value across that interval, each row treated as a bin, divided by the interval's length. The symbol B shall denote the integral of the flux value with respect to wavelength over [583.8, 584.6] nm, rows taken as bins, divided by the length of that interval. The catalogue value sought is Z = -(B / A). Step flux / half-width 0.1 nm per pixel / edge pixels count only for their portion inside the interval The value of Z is -1.033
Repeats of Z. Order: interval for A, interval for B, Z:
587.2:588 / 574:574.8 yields -1.051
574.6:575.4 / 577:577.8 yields -1.009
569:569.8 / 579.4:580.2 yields -0.997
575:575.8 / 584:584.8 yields -1.066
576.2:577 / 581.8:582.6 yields -1.043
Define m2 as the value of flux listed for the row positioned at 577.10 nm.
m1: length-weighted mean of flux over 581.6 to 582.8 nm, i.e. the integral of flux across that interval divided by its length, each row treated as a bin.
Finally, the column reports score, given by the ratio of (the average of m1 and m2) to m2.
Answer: 0.987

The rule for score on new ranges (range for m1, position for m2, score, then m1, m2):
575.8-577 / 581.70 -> 1.038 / 5.84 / 5.427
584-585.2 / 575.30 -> 0.984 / 5.95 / 6.151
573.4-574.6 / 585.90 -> 0.970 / 5.82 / 6.185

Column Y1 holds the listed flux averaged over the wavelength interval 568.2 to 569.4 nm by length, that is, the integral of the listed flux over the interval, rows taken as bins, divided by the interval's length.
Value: 5.48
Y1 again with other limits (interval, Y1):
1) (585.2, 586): 6.03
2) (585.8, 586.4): 6.02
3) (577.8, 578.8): 5.58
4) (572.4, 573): 5.75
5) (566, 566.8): 5.51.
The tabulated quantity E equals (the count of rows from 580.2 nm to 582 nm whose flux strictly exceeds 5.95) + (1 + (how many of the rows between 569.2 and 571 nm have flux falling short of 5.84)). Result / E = 12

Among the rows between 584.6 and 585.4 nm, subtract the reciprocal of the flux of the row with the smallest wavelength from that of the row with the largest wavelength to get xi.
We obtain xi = 0.001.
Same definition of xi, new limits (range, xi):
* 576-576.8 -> 0.000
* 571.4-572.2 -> -0.036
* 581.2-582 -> -0.017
